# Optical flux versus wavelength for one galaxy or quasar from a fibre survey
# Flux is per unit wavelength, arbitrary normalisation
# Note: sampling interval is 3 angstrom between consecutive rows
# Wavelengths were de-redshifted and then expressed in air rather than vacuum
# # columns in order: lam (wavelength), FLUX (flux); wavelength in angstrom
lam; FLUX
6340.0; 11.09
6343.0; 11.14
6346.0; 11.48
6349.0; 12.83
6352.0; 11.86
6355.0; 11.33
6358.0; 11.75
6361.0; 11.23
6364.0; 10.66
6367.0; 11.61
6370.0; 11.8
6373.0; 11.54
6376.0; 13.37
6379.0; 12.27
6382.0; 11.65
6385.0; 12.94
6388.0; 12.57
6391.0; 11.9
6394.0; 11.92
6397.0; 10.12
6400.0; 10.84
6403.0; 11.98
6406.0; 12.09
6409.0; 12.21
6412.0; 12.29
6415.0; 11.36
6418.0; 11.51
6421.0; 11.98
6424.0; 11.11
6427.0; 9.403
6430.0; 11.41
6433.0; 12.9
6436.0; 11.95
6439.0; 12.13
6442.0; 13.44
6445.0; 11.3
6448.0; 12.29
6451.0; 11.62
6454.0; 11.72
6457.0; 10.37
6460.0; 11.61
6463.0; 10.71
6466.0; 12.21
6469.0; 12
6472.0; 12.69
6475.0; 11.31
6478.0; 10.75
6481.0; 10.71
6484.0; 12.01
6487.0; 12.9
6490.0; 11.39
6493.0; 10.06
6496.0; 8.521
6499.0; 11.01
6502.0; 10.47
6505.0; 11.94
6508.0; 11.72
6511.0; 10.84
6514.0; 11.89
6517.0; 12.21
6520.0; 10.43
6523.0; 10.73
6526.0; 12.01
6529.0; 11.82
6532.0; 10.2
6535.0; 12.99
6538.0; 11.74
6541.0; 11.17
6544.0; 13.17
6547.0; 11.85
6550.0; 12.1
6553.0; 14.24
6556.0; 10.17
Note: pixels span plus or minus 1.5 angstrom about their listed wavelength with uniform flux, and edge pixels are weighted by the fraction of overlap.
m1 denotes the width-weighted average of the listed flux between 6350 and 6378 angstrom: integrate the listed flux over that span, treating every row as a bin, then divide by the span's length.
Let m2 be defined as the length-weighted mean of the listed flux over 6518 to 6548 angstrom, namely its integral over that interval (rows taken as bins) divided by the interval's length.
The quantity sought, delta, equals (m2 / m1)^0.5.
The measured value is 1.00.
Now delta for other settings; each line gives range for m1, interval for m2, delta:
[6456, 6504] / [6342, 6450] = 1.03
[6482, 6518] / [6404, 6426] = 1.02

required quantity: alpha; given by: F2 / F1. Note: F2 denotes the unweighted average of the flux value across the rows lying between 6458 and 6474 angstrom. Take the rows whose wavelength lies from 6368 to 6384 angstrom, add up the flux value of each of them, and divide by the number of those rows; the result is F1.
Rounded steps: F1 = 12.1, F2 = 11.8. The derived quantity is 0.98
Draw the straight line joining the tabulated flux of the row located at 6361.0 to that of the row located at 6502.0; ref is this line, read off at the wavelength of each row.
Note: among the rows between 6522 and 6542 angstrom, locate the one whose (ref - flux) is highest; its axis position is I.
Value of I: 6532.0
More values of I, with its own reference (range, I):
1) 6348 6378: 6364.0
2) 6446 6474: 6457.0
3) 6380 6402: 6397.0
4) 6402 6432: 6427.0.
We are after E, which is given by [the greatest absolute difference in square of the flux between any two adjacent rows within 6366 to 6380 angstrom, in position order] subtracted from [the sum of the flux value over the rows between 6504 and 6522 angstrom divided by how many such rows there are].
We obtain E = -34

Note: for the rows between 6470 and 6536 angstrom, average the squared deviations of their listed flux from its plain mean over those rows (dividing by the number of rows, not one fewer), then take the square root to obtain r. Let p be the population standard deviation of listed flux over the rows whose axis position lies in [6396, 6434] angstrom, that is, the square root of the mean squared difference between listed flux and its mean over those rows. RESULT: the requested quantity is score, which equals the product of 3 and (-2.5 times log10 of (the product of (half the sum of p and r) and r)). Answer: 0.0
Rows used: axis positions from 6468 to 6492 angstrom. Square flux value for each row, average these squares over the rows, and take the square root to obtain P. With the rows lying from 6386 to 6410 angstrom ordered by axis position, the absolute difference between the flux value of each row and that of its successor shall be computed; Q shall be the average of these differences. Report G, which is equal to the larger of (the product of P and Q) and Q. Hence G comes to 7.7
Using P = 11.7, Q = 0.7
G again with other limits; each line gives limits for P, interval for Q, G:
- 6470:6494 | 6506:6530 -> 9.5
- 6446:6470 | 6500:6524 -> 10.0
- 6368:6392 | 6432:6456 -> 11.1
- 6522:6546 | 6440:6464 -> 12.4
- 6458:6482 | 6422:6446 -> 16.1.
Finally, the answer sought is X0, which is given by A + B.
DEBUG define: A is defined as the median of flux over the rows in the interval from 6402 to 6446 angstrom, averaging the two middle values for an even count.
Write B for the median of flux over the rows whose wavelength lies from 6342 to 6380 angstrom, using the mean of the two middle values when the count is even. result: 23.6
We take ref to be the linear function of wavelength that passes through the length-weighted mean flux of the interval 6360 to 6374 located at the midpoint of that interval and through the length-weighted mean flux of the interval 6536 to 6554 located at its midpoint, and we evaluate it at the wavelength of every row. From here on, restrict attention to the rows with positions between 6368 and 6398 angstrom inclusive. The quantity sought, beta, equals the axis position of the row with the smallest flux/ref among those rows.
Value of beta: 6397.0 angstrom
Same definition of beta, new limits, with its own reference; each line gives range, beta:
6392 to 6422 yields 6397.0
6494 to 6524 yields 6496.0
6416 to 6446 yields 6427.0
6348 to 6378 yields 6364.0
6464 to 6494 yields 6493.0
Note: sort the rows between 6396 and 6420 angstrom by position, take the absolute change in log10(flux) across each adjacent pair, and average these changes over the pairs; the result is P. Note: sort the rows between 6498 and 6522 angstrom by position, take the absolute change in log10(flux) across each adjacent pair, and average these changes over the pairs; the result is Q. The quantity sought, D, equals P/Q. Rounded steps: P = 0.018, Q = 0.034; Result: 0.52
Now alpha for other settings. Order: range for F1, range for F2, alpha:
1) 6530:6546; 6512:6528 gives 0.97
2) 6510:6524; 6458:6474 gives 1.06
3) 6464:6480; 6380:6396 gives 1.03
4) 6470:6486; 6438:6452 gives 1.06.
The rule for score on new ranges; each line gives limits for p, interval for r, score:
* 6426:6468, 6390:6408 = 1.5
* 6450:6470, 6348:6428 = 1.7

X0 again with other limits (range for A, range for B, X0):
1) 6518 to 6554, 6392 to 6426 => 23.8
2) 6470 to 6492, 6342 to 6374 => 22.9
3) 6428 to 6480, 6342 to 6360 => 23.3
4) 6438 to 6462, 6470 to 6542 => 23.0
